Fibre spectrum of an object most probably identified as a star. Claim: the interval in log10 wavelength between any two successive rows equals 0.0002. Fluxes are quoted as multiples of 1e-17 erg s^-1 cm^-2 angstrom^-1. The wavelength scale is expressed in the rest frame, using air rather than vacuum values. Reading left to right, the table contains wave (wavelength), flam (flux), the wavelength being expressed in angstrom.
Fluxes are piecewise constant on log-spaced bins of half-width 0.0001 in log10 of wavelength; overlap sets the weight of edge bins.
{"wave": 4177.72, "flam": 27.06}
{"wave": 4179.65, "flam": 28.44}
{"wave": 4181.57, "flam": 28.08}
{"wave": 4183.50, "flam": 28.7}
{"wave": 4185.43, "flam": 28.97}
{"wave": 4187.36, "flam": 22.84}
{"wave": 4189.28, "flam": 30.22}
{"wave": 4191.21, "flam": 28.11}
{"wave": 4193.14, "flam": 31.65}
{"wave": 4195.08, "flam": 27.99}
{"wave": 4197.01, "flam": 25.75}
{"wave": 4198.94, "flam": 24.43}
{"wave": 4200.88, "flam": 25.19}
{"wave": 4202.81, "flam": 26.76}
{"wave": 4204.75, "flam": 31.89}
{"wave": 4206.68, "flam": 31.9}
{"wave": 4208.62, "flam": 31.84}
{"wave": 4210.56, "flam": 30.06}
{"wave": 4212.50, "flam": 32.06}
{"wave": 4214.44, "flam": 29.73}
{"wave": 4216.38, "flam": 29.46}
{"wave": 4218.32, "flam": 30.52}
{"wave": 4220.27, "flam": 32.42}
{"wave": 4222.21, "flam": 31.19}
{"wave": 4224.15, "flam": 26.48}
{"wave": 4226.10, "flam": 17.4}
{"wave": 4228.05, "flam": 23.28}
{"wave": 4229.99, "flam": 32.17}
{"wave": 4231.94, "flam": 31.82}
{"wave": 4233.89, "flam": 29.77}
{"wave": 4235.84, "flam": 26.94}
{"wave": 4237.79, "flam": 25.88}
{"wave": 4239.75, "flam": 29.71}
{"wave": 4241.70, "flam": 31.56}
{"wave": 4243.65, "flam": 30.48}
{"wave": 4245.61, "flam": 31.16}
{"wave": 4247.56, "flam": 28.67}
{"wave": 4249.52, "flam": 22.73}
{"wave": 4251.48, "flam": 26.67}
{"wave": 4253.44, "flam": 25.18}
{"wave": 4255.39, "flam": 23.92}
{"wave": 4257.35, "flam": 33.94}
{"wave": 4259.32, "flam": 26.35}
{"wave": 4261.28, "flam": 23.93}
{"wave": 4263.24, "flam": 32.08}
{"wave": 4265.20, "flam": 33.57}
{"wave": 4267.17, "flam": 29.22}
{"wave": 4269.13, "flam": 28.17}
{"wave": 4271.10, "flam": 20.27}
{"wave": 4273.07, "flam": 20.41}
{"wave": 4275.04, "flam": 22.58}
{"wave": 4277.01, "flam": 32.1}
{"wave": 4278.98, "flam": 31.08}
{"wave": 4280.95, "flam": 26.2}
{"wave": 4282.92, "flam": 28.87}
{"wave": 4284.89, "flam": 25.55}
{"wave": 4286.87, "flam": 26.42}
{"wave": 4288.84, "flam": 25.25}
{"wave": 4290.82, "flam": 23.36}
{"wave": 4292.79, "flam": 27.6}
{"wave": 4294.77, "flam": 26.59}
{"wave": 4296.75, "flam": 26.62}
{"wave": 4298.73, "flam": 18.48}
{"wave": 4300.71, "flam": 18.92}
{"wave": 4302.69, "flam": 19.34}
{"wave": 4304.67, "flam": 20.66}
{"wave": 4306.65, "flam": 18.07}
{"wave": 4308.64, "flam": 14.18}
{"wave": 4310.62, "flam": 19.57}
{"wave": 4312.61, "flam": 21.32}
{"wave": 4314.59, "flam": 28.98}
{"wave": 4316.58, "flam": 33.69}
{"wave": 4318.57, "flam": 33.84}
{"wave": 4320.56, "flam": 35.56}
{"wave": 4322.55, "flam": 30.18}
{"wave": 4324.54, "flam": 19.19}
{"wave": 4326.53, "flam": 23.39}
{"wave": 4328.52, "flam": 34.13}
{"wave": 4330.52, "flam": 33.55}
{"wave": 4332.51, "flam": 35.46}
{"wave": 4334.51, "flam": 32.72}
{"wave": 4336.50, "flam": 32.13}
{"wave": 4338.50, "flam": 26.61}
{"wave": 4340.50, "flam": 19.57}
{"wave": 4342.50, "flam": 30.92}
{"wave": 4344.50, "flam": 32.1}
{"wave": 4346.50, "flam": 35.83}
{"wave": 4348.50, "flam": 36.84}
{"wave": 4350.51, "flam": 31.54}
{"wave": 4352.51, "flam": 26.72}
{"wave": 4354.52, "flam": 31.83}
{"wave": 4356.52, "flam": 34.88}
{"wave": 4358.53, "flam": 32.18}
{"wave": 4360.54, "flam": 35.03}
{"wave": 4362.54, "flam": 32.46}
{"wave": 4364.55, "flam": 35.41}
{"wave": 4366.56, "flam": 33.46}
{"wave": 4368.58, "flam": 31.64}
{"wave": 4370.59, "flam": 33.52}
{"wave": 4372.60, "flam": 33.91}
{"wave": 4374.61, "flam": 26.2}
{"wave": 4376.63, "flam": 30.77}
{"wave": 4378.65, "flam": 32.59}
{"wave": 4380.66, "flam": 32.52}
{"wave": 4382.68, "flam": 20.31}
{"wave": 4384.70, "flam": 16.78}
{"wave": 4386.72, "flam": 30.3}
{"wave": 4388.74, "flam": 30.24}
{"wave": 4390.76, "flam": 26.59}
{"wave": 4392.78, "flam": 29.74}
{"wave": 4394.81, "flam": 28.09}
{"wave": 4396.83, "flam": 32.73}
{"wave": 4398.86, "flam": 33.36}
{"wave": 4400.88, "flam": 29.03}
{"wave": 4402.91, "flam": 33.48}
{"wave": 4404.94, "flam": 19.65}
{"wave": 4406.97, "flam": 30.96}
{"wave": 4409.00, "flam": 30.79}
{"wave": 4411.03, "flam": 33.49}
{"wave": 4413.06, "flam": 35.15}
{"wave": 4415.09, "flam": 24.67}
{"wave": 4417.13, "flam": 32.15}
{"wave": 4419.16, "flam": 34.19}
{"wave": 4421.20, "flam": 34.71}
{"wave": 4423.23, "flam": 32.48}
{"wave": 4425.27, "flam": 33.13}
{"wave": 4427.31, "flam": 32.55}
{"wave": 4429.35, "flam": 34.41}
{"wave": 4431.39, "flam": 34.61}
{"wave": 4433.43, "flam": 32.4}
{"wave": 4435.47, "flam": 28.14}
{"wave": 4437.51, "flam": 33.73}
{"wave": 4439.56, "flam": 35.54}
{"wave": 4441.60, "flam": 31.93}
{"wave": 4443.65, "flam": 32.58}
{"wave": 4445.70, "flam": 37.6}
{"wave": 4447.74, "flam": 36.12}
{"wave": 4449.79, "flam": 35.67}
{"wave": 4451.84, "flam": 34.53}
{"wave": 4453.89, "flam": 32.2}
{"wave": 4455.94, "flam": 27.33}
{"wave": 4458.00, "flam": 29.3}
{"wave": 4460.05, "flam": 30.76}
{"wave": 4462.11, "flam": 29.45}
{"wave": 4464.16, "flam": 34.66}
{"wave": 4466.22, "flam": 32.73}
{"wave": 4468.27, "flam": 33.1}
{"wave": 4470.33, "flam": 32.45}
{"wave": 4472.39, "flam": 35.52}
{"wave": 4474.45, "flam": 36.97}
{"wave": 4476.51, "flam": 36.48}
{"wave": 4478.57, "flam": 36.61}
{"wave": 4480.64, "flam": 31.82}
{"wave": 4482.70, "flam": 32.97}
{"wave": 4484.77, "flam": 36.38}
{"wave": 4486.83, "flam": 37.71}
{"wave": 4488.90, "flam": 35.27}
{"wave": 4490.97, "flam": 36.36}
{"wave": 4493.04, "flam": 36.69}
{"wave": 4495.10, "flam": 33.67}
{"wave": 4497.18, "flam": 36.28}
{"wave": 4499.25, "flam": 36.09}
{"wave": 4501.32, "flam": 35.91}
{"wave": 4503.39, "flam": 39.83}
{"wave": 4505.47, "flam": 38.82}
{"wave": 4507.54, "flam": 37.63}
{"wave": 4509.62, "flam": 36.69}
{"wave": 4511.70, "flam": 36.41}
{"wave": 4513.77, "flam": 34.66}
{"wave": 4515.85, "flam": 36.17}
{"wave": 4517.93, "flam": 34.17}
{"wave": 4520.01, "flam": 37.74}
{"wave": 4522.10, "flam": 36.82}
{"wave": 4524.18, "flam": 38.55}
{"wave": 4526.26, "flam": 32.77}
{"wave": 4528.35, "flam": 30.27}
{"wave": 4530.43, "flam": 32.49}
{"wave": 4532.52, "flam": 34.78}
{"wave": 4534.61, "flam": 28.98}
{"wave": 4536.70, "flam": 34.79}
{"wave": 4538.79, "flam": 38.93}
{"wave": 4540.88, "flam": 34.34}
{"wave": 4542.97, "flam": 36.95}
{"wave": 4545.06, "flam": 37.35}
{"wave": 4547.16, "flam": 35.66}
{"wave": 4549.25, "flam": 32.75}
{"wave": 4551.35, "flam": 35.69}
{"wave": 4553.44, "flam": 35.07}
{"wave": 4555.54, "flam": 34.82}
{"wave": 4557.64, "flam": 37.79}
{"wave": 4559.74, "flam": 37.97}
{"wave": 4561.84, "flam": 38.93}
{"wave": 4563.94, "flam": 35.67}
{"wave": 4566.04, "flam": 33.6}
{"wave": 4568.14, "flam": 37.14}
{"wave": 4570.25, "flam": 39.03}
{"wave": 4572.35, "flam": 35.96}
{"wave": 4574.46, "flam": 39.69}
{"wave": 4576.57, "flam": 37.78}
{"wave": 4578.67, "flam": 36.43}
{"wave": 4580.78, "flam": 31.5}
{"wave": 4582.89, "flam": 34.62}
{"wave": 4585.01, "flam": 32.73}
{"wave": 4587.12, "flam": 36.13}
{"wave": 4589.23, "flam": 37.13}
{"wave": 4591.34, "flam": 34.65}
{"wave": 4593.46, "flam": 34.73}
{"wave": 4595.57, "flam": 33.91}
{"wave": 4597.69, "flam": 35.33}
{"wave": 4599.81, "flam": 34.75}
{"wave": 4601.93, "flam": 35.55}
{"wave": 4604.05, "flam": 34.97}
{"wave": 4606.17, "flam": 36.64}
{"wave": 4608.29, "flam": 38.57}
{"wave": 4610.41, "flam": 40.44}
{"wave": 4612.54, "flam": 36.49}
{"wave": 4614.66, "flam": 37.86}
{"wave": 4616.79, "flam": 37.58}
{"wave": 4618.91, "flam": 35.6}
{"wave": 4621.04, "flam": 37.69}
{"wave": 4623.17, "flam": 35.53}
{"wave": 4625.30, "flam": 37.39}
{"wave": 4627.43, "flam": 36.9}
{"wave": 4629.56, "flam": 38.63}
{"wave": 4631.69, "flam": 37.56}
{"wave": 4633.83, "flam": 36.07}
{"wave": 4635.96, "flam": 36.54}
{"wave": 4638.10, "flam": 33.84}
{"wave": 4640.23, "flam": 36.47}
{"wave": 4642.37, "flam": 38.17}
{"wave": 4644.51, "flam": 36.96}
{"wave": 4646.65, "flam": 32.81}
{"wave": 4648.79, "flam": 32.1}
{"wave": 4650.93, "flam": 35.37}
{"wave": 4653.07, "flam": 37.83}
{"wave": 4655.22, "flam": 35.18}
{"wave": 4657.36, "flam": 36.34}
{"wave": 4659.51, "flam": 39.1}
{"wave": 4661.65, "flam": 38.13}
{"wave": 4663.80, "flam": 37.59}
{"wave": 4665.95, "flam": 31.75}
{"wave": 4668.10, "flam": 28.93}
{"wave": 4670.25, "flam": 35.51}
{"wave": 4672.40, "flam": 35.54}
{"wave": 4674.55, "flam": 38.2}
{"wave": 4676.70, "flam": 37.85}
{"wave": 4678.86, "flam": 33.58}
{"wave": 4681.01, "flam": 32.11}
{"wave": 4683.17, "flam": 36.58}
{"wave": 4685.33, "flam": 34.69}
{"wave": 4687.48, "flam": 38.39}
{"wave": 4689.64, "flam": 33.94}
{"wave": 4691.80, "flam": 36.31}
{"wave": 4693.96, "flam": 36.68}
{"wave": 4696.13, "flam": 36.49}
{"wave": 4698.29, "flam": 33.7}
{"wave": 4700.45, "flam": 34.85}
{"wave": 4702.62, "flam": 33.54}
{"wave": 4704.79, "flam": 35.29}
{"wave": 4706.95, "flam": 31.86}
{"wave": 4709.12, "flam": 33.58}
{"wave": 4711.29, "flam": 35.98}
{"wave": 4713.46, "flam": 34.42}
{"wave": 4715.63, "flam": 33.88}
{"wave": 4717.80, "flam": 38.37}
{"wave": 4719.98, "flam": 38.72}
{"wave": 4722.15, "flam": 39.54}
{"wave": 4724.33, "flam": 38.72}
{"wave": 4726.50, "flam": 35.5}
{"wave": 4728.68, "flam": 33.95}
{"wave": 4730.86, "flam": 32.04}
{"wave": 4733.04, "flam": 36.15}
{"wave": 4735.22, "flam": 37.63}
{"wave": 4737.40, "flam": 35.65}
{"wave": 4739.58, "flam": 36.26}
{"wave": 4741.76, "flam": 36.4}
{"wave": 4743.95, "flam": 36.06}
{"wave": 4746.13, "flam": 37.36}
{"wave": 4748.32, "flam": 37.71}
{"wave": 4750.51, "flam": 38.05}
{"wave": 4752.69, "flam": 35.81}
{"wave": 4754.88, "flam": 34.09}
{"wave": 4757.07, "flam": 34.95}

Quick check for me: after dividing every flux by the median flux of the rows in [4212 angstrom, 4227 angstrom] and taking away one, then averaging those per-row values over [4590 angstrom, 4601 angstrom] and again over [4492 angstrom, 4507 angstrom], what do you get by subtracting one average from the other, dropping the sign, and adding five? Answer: 5.07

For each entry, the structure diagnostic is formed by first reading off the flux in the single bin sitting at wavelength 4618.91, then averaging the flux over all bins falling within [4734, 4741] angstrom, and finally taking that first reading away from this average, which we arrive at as 0.9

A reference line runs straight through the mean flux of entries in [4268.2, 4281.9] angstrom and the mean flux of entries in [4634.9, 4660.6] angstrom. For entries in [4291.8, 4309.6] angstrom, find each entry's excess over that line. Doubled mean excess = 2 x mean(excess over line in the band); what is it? -11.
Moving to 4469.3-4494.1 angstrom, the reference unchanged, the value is 8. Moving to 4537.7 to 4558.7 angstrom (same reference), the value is 5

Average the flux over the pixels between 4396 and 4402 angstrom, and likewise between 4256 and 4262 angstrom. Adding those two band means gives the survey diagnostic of 60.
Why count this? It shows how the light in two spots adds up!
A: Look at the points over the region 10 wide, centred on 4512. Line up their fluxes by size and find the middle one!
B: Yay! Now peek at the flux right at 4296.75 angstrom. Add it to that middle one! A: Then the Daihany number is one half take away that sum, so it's -63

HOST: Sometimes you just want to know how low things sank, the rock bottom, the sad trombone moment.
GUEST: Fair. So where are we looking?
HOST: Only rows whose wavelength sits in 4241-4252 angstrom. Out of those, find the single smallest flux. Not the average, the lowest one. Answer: 22.73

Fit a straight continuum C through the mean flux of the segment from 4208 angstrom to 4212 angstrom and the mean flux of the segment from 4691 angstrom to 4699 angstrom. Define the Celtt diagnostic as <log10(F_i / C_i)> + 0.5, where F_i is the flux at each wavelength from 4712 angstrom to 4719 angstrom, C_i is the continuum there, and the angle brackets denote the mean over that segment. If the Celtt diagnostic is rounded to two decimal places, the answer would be 0.49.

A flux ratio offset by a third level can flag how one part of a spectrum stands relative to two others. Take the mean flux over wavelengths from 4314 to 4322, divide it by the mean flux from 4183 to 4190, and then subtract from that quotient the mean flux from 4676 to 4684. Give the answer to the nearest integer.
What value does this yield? -34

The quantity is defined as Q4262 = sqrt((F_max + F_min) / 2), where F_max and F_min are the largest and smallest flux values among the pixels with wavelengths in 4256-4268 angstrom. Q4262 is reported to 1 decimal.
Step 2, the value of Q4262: 5.4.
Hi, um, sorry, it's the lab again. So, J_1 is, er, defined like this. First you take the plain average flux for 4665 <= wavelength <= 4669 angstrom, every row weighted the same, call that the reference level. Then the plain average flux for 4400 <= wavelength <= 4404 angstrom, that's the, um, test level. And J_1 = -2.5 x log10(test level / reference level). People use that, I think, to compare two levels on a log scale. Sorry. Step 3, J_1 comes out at -0.03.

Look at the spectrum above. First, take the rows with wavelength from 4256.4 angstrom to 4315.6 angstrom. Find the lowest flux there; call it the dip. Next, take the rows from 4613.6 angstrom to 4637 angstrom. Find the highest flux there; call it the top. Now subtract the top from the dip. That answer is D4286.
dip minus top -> -24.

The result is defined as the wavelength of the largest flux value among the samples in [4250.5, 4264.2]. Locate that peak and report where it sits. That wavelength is 4257.35 angstrom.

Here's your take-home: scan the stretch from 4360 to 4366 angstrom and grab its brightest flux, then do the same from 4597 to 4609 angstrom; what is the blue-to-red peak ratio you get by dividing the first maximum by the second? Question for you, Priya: 0.92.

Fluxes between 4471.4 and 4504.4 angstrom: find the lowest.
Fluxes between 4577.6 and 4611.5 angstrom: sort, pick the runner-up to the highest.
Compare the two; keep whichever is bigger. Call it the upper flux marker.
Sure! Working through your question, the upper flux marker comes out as 38.6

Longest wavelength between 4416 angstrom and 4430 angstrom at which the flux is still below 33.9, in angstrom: 4427.31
